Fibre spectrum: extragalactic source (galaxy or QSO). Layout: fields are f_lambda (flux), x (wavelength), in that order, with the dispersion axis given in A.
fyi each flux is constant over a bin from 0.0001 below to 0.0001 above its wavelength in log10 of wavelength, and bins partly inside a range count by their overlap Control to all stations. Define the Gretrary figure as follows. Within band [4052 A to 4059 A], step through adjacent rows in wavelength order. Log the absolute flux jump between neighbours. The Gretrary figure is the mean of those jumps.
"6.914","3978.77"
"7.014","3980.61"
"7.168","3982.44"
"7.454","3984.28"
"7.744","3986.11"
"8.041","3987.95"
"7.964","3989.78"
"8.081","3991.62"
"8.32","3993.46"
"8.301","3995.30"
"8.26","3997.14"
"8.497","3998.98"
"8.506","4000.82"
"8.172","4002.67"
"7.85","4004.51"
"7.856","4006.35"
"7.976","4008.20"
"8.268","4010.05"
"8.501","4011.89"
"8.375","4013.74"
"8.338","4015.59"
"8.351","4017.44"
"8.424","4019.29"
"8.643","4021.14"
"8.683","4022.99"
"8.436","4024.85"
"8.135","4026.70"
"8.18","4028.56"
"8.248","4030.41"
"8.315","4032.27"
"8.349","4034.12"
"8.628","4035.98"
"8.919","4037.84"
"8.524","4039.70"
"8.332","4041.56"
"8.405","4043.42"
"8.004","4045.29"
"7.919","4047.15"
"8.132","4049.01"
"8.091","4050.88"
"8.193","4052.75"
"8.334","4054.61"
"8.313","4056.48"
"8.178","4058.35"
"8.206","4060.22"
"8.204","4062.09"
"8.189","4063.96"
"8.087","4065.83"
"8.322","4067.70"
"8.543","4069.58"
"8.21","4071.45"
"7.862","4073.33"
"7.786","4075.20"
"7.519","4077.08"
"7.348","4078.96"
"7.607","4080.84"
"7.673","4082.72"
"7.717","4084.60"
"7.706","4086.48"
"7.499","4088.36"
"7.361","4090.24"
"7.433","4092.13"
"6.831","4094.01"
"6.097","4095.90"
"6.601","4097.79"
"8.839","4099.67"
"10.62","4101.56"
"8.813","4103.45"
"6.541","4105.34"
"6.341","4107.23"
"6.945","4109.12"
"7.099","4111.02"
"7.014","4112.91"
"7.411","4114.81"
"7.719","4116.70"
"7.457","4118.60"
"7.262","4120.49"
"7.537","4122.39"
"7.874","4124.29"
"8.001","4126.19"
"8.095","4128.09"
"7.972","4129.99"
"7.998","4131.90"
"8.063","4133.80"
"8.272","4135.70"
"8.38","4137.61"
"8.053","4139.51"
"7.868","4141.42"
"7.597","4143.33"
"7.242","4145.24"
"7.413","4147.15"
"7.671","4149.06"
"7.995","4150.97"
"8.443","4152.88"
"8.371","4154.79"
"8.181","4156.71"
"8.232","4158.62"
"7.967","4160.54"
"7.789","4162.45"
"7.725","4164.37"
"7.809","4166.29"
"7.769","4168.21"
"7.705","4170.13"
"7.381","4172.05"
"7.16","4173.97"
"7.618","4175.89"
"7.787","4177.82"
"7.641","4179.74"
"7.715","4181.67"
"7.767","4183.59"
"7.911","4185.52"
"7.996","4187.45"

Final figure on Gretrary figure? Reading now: 0.10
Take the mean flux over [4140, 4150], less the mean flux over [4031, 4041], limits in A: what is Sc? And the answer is -1.0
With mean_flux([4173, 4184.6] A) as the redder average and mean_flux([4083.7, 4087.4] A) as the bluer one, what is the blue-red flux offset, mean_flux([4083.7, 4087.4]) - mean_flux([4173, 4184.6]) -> 0.10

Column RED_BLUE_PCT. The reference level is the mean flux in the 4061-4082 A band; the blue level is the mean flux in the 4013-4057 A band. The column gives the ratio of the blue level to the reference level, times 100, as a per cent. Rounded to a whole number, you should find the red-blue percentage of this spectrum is 105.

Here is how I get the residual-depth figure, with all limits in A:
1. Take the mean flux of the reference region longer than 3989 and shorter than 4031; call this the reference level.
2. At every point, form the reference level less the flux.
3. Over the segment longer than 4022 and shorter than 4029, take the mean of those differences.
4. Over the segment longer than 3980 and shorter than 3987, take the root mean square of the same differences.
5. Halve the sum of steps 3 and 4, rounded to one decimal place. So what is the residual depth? 0.4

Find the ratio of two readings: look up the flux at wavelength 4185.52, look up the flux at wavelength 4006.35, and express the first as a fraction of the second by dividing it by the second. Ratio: 1.01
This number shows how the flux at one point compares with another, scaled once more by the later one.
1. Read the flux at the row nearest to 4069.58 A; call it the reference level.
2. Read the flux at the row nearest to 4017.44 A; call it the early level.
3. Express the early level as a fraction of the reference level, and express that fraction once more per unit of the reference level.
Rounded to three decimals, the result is 0.114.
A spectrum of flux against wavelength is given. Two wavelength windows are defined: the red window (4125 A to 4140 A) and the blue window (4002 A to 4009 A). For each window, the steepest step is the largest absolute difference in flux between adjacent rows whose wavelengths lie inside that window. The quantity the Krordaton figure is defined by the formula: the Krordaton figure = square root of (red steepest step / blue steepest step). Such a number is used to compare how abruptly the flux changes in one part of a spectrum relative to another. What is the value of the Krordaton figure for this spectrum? 1.01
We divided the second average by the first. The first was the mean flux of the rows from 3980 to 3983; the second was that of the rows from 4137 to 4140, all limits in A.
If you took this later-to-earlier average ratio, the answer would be 1.16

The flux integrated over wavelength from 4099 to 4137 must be 296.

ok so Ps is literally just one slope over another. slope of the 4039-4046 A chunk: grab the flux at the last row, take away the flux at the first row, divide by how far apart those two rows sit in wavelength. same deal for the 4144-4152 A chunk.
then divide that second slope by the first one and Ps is -1.4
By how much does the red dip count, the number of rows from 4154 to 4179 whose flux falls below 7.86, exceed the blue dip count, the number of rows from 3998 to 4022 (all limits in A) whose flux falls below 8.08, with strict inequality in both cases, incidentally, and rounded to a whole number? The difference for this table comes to 6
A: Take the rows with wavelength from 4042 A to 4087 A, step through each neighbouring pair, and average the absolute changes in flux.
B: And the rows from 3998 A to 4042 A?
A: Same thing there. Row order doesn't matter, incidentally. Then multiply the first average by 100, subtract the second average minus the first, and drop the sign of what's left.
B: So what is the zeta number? 14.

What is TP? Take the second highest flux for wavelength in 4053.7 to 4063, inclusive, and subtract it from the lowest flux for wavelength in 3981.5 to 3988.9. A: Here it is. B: -1.1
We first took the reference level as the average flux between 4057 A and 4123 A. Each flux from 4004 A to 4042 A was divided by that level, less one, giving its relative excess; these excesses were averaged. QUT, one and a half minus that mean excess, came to 1.412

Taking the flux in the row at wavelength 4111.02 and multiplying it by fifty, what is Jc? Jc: 355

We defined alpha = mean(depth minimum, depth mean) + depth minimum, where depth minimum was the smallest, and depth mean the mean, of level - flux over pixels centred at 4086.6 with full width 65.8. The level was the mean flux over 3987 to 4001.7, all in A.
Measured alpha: -3.3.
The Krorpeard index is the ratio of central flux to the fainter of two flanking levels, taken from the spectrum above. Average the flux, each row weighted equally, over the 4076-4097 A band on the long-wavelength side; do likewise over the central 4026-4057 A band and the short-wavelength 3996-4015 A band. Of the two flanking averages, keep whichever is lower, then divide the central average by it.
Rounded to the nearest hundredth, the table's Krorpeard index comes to 1.13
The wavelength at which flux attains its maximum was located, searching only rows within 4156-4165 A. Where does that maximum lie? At 4158.62 A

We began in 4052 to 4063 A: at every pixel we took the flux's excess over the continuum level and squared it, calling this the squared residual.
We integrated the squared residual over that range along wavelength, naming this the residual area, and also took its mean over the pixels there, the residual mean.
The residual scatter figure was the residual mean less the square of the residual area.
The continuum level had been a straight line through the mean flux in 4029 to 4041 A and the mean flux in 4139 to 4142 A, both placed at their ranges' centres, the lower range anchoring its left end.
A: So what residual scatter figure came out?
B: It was 0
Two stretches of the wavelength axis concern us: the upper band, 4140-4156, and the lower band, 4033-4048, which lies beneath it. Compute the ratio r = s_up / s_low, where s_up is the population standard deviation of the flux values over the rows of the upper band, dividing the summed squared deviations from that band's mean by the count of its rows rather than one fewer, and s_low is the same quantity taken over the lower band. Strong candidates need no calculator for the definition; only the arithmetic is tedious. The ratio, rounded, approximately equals 1.3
